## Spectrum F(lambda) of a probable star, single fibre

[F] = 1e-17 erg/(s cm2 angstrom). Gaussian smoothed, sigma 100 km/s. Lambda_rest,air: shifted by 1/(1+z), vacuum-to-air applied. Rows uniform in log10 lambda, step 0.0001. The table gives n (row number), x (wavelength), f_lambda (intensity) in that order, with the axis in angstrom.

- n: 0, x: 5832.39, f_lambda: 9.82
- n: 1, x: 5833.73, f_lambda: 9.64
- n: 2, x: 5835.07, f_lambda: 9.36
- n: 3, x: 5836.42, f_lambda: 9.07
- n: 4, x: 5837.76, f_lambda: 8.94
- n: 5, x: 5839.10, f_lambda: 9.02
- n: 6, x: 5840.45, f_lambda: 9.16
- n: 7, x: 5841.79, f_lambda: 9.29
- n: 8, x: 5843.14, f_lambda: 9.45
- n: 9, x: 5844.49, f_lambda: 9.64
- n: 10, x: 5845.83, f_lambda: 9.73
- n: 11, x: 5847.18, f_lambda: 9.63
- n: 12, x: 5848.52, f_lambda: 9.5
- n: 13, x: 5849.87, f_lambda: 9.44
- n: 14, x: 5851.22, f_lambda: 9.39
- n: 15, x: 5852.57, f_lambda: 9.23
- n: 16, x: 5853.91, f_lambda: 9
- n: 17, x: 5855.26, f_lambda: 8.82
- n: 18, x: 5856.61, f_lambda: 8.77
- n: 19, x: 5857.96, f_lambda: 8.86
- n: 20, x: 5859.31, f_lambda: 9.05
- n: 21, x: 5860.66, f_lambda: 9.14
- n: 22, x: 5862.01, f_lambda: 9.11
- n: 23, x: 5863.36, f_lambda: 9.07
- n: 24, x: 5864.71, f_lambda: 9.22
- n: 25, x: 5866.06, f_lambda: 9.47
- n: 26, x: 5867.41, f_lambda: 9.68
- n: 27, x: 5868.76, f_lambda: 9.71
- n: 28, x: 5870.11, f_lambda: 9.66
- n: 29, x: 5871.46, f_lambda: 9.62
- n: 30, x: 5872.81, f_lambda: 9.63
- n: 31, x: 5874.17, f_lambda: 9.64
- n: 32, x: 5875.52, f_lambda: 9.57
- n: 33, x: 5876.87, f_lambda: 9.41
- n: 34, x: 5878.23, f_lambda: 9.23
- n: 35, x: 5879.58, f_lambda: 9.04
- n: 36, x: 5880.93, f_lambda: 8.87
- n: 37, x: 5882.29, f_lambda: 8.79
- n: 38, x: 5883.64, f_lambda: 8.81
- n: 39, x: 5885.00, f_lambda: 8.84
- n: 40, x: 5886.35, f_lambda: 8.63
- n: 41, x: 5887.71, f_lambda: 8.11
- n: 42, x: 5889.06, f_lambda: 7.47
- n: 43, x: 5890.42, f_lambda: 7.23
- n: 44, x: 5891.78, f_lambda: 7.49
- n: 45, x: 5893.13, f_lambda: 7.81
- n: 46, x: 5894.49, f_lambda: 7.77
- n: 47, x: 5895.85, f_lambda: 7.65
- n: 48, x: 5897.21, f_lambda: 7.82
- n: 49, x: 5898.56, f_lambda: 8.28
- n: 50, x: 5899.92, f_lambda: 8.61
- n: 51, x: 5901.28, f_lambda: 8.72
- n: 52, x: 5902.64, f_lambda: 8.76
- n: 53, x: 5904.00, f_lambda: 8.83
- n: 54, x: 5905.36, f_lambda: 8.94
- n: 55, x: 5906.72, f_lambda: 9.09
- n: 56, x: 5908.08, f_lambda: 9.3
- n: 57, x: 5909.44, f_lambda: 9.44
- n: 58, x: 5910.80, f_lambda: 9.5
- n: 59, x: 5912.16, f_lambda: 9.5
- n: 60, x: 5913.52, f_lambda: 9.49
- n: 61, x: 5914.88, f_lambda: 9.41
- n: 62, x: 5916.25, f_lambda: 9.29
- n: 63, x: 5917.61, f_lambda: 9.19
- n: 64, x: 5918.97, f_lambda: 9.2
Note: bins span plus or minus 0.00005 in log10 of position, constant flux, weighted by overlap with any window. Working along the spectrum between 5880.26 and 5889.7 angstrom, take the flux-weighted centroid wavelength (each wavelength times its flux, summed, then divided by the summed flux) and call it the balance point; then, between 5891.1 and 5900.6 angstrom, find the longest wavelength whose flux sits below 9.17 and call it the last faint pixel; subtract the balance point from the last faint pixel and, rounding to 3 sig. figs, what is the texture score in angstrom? 15.1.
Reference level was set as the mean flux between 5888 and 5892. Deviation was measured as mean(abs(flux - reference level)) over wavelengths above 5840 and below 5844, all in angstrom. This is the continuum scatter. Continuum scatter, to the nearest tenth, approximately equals 1.9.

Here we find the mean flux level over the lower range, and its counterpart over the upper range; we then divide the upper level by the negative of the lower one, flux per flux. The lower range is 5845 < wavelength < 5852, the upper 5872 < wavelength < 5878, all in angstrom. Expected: -1.00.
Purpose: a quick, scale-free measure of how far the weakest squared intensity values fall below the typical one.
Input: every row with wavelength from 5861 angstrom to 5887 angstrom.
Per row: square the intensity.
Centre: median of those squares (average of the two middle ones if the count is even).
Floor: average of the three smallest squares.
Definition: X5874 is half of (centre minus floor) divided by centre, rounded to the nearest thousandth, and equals 0.051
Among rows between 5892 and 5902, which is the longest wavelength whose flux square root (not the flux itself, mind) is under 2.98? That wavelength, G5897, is 5901.28 angstrom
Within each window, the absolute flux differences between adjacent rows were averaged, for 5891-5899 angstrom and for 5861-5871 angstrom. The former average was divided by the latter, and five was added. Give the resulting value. 6.8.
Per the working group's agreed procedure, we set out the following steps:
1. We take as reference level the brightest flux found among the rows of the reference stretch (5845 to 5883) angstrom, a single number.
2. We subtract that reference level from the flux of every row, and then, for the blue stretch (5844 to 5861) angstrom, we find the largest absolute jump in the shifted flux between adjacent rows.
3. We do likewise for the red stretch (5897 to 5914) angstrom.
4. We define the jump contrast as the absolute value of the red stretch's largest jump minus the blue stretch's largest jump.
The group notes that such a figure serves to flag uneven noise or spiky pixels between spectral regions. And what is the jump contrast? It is 0.2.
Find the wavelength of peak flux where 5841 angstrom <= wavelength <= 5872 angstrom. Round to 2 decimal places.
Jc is 5845.83 angstrom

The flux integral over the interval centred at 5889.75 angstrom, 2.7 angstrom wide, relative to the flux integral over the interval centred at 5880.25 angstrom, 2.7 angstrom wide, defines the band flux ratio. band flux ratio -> 0.82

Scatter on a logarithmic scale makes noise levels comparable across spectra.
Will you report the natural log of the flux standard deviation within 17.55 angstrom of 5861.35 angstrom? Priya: -1.2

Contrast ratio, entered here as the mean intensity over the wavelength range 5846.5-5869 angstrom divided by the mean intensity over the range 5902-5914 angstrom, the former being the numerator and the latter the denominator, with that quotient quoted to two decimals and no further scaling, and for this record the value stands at 1.00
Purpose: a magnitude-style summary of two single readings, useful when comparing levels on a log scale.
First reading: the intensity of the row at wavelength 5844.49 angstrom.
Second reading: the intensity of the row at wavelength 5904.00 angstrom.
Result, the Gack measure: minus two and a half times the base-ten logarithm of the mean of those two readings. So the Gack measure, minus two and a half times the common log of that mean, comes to -2.414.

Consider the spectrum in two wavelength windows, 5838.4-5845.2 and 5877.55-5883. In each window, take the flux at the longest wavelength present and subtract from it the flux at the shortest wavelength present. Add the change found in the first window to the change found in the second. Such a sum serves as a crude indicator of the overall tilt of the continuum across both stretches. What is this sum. 0.2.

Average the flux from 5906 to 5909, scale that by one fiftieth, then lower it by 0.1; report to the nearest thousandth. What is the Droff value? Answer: 0.084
